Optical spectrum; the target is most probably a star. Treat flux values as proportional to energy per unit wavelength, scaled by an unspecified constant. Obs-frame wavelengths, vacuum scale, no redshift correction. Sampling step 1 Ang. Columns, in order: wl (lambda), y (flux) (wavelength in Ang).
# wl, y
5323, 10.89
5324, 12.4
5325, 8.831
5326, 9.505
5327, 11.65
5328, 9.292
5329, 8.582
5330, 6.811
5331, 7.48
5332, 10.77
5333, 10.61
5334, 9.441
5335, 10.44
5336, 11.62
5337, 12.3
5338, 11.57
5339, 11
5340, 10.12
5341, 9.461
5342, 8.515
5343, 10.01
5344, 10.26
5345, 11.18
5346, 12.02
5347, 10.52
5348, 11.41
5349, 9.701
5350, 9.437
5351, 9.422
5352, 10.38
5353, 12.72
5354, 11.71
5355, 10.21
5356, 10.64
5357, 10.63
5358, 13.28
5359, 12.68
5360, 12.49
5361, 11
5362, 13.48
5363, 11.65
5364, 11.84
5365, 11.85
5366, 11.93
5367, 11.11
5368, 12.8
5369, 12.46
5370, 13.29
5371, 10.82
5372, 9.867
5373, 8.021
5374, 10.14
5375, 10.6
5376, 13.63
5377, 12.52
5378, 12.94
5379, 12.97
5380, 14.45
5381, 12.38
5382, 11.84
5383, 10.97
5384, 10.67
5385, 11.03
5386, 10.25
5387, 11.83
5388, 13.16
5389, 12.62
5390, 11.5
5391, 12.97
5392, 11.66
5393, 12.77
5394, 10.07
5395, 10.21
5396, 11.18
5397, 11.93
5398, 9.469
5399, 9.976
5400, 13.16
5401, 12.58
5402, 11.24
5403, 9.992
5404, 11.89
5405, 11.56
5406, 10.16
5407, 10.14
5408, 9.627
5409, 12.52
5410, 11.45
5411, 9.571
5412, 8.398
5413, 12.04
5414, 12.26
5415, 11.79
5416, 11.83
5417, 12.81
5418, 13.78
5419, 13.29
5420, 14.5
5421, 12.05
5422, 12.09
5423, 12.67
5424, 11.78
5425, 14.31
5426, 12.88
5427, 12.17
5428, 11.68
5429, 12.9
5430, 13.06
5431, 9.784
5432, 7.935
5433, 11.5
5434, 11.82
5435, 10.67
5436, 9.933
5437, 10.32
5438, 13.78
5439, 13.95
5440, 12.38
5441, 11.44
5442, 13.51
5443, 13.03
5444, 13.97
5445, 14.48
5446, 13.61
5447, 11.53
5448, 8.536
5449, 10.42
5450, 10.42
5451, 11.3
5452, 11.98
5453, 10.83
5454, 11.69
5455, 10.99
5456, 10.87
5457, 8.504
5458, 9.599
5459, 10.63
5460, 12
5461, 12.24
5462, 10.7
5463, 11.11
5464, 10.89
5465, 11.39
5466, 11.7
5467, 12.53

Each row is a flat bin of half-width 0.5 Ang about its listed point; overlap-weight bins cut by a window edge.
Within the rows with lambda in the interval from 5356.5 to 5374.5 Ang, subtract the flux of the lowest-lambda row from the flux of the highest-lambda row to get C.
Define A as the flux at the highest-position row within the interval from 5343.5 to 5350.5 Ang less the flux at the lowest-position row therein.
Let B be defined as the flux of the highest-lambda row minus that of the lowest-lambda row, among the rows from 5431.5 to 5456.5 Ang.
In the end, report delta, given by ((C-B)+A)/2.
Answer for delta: -2.1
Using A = -0.8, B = 2.9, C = -0.5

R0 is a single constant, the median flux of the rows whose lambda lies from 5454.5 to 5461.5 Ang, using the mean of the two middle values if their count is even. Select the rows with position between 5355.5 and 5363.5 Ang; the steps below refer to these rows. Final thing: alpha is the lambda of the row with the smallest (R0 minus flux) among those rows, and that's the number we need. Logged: 5362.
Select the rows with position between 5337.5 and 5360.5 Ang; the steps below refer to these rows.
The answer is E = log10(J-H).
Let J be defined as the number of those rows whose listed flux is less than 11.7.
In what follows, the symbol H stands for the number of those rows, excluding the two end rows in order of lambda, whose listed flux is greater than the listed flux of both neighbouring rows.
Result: 1.1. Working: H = 5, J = 17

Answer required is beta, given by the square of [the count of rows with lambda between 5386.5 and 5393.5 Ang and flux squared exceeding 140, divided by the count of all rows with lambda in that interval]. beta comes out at 0.33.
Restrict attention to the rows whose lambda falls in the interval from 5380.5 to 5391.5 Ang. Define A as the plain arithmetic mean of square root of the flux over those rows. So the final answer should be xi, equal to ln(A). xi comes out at 1.231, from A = 3.42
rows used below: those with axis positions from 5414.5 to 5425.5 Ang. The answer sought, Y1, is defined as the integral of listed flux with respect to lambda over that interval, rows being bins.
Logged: 141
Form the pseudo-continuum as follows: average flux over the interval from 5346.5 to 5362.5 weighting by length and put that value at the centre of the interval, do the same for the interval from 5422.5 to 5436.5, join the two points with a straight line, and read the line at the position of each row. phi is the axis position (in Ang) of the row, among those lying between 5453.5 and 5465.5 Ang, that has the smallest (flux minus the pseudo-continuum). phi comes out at 5457 Ang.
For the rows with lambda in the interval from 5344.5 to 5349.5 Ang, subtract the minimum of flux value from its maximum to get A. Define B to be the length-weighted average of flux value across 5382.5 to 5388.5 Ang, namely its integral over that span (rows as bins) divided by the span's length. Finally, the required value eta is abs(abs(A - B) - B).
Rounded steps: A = 2.32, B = 11.32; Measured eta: 2.32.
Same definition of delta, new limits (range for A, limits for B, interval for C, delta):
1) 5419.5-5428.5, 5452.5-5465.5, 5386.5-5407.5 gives -2.5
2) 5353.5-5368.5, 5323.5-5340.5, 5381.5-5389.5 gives 2.1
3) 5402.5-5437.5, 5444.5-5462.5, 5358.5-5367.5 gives 1.3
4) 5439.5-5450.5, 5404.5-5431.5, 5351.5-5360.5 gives 1.0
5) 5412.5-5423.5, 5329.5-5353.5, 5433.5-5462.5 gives -3.2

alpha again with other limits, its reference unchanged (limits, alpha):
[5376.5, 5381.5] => 5380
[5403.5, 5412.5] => 5409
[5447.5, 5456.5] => 5452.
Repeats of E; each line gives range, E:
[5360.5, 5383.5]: 0.5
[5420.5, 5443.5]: 0.3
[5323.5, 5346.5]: 1.2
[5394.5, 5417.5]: 0.9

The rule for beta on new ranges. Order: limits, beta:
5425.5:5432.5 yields 0.33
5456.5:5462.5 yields 0.11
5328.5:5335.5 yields 0.00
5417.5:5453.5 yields 0.31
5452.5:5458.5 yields 0.00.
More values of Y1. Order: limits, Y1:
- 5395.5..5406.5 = 123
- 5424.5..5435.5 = 129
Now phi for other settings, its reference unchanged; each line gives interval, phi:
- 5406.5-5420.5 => 5412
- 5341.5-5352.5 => 5342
